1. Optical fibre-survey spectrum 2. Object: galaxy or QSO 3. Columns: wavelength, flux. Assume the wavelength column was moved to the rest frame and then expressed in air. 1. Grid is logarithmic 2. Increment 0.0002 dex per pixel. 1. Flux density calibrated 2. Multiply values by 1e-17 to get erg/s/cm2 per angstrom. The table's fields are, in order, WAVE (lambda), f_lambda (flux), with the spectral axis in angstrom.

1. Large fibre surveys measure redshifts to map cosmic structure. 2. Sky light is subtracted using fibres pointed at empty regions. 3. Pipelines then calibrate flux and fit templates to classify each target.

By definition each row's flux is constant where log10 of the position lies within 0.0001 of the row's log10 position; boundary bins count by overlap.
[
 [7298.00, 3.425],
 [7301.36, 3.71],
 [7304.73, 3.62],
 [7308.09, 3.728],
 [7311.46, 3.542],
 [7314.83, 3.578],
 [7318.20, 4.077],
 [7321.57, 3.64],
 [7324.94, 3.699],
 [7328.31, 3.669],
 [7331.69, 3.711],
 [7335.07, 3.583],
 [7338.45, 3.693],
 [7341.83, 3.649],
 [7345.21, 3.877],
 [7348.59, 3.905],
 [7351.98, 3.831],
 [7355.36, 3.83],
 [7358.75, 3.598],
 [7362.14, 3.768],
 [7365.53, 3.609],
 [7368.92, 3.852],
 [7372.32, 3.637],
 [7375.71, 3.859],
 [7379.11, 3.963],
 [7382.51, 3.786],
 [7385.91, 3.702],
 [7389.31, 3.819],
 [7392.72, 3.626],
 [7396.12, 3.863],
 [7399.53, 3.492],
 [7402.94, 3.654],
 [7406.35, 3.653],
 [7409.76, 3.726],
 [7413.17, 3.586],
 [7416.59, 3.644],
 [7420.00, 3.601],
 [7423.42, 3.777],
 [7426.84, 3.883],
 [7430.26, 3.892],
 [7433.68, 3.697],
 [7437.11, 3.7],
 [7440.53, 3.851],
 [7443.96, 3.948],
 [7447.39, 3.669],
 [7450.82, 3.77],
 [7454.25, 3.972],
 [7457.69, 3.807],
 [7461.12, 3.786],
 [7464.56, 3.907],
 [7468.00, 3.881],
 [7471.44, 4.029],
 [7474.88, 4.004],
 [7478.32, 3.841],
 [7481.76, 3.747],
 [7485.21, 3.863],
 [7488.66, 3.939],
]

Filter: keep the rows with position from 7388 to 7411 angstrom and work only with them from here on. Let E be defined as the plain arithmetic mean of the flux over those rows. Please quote 3.69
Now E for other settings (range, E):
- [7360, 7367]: 3.69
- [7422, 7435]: 3.81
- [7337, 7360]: 3.77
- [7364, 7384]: 3.78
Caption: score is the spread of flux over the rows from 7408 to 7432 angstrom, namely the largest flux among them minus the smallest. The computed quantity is 0.31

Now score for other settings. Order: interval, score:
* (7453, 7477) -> 0.24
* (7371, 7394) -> 0.34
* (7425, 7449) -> 0.28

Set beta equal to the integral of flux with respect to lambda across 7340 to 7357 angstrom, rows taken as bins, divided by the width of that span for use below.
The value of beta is 3.82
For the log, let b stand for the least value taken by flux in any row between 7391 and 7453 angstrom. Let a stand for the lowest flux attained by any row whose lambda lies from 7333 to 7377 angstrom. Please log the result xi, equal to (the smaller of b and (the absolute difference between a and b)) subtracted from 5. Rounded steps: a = 3.583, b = 3.492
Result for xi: 4.91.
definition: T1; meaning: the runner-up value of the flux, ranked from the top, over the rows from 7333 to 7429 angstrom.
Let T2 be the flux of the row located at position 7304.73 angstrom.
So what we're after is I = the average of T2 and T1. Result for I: 3.76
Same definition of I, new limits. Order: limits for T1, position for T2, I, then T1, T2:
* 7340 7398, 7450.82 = 3.84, 3.905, 3.77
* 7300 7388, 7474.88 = 3.98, 3.963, 4.004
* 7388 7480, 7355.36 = 3.92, 4.004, 3.83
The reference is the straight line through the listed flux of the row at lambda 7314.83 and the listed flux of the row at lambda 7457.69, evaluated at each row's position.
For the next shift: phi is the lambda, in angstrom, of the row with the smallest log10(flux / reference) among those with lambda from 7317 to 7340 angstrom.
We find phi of 7335.07 angstrom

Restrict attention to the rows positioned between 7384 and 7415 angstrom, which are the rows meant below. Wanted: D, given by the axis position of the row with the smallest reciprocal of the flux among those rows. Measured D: 7396.12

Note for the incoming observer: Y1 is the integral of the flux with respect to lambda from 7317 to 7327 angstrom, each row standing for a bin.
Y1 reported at 37.9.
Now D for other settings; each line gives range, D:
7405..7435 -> 7430.26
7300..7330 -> 7318.20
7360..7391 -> 7379.11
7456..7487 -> 7471.44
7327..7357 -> 7348.59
